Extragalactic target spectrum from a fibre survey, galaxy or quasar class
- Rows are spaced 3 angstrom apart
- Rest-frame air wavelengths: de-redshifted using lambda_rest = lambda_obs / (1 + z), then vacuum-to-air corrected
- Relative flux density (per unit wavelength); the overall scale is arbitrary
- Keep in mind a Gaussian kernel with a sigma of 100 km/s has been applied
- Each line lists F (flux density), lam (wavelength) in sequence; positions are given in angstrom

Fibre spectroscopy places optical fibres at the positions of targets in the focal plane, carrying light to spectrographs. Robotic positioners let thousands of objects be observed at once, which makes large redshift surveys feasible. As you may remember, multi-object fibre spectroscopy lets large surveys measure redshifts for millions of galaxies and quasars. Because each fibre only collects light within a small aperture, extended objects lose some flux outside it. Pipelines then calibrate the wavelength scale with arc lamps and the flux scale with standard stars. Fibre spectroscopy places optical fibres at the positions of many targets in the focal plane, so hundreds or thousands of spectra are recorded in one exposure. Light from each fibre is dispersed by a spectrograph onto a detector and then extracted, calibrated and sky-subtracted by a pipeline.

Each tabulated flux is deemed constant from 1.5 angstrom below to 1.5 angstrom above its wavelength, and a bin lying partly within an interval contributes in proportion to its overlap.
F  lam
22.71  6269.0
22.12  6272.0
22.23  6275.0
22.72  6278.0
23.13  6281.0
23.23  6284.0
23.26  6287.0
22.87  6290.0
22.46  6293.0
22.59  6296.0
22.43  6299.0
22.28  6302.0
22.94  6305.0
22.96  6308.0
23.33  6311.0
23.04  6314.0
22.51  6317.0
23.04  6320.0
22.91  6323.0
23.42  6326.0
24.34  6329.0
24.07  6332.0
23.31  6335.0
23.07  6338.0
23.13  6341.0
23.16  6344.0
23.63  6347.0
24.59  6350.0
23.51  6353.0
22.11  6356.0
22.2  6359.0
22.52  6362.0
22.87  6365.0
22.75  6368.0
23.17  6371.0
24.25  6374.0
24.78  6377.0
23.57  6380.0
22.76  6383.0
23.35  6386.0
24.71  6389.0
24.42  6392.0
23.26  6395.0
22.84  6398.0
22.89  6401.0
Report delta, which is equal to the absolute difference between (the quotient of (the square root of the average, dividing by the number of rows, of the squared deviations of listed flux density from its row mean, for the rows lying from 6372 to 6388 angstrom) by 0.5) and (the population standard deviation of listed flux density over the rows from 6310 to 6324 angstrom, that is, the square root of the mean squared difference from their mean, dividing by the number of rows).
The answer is 1.1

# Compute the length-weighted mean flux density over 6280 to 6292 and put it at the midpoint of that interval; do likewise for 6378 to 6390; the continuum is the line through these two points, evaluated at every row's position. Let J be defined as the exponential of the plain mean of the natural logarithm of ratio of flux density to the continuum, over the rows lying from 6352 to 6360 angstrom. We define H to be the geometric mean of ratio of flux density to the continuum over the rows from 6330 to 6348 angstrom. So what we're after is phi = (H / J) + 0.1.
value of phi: 1.139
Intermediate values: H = 1.00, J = 0.963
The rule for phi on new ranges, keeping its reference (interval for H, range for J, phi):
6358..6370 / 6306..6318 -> 1.073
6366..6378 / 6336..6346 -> 1.119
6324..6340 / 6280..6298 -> 1.121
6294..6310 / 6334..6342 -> 1.085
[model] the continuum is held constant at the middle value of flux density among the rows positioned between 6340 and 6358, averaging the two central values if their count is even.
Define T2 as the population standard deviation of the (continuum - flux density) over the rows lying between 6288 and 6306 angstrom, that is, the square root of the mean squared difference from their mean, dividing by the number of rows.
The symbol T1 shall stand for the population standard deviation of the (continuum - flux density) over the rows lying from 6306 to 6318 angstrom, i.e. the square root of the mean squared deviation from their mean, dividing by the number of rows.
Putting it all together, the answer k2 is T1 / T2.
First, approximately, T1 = 0.29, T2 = 0.2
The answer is 1.24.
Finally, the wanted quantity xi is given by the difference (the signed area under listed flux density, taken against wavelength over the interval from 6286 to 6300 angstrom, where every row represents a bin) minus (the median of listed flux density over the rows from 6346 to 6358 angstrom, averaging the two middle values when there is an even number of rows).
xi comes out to 294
